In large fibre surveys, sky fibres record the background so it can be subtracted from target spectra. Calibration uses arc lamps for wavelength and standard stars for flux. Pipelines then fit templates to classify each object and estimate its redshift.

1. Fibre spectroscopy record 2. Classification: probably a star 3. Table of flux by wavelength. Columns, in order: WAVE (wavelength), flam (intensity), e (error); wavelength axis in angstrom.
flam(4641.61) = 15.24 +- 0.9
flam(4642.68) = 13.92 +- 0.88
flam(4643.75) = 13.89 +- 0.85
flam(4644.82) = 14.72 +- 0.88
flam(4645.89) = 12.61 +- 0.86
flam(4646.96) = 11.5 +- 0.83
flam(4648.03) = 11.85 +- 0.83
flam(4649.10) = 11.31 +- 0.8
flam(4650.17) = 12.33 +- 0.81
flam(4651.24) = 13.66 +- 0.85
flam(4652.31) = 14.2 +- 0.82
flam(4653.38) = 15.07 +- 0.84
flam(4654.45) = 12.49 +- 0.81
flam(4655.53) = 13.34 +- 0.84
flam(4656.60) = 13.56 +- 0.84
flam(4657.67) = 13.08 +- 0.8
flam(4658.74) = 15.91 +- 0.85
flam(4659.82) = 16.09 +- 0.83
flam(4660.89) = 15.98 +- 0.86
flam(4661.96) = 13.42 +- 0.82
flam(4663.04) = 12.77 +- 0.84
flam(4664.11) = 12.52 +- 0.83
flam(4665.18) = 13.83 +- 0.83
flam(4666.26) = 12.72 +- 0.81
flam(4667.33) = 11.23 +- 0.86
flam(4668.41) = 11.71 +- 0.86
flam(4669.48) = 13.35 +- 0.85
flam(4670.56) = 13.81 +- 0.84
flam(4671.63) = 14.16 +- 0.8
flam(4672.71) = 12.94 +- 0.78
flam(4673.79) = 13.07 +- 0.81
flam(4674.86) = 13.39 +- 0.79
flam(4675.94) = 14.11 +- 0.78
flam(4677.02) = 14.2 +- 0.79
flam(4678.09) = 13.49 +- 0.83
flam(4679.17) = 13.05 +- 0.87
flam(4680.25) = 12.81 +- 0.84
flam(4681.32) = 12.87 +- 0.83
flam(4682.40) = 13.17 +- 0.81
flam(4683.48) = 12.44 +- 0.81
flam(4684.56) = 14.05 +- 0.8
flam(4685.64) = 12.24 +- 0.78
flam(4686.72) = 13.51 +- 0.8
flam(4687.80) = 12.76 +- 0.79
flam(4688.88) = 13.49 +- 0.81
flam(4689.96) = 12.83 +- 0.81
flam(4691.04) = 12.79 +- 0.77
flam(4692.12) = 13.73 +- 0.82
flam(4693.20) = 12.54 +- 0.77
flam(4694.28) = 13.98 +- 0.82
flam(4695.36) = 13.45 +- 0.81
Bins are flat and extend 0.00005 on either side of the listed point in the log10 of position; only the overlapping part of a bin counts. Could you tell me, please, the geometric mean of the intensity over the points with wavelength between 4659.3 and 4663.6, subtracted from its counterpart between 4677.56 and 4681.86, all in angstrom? -1.4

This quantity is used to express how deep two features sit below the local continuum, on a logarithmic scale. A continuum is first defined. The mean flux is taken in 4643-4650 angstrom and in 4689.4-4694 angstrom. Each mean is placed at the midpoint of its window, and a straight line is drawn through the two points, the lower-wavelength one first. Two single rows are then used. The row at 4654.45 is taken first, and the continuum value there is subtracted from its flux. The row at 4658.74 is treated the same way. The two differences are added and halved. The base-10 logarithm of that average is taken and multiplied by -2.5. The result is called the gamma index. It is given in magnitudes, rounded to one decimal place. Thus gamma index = -0.4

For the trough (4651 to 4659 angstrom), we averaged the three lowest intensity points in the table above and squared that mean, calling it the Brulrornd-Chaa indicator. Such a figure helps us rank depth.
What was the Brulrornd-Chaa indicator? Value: 168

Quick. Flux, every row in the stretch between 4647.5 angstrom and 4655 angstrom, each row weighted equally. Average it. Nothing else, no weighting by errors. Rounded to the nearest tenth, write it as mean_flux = 13.0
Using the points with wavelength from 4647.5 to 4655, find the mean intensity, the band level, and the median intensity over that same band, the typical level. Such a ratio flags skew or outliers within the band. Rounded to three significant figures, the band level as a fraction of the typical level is 1.04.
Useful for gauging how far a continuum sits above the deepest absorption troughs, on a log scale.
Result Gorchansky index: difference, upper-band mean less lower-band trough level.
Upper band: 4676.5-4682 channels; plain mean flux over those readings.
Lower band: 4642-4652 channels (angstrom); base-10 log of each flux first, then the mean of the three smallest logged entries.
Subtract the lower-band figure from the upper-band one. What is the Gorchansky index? 12.2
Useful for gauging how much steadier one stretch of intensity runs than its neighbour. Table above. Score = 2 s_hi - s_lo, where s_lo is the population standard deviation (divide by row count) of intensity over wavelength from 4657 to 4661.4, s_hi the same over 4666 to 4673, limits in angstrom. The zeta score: 0.7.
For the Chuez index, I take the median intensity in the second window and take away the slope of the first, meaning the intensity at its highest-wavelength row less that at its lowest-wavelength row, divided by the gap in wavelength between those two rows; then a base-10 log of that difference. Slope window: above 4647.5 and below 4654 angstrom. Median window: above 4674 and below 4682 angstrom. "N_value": 1.107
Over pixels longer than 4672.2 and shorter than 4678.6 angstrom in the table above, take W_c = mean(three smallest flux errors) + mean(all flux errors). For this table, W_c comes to 1.58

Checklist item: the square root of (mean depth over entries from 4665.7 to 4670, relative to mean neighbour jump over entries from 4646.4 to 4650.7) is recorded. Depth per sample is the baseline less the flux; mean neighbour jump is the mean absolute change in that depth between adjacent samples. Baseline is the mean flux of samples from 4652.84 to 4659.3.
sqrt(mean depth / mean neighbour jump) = 1.6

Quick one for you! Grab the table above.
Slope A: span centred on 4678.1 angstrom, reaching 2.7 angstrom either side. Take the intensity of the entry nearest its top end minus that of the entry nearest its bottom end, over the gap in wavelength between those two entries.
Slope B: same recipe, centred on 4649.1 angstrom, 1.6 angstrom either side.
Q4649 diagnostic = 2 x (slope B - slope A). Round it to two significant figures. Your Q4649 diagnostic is 1.1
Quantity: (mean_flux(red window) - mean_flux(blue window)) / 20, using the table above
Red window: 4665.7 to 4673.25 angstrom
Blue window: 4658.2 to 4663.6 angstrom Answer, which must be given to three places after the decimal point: -0.099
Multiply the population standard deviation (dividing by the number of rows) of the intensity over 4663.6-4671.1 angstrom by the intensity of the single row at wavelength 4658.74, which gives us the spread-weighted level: 15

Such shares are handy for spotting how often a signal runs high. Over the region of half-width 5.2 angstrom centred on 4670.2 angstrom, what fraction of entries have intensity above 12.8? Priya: 0.70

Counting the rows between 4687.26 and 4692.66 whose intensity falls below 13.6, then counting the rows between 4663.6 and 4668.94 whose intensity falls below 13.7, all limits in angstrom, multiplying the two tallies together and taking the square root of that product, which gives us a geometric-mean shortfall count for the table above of 4.0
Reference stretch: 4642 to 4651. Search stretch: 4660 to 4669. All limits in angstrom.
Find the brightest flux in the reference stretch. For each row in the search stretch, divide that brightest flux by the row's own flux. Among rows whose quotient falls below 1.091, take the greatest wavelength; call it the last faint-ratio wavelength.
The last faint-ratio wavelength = 4665.18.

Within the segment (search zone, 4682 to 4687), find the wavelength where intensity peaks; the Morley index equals 4684.56 angstrom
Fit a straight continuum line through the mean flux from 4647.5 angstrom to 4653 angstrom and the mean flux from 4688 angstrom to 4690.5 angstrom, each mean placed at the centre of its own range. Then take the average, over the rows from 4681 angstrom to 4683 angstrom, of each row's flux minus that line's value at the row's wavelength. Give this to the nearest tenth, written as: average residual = 0.0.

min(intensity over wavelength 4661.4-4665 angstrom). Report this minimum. 12.52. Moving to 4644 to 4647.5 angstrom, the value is 11.5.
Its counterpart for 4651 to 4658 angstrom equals 12.49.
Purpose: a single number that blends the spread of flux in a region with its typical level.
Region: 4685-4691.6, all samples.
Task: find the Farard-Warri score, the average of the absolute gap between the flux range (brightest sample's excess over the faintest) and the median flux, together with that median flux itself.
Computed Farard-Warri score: 12.2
